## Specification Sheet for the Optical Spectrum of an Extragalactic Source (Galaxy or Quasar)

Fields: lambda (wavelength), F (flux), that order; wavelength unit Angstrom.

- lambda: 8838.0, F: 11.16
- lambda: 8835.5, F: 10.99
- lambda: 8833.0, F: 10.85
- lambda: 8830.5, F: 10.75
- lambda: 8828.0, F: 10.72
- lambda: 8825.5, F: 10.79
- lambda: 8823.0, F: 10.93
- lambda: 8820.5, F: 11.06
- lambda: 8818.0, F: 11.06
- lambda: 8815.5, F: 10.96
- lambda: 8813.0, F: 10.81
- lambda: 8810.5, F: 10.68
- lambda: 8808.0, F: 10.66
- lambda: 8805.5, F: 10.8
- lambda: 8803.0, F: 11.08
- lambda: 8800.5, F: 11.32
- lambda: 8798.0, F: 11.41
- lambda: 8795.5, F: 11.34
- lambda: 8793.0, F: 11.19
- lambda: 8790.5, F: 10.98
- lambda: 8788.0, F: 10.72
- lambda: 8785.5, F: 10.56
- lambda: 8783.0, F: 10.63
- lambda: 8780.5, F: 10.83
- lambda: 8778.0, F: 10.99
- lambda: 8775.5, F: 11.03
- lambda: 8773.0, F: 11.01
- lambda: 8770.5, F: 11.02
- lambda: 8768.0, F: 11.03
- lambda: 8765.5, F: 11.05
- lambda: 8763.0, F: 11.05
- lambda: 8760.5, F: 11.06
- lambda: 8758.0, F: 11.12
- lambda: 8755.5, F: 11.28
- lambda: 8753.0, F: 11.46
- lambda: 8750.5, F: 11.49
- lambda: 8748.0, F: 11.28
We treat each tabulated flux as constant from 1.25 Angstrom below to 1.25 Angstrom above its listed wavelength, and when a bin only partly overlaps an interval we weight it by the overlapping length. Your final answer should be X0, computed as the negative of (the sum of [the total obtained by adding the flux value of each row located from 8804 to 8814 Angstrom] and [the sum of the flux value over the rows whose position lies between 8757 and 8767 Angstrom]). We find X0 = -87.2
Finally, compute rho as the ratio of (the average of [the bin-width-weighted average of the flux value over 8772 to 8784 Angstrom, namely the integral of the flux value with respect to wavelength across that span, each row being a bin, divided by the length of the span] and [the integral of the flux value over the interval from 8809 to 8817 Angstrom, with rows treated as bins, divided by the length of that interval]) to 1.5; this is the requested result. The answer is 7.24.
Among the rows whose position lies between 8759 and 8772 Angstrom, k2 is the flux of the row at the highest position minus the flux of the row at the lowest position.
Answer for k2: -0.04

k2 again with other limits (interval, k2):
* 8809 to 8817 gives 0.28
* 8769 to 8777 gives 0.01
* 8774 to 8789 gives -0.31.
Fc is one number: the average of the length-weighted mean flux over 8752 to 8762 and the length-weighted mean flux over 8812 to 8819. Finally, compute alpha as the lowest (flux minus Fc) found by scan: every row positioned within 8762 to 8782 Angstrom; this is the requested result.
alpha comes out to -0.25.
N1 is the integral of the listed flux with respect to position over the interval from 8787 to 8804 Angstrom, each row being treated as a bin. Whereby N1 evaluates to 190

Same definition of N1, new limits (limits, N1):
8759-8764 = 55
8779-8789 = 107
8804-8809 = 54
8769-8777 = 88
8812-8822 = 110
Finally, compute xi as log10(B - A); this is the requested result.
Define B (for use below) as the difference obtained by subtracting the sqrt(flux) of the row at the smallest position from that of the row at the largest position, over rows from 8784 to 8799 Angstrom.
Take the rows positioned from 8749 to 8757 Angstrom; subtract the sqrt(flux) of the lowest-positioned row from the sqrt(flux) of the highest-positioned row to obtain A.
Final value -0.80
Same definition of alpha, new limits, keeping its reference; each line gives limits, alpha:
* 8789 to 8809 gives -0.42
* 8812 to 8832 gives -0.36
